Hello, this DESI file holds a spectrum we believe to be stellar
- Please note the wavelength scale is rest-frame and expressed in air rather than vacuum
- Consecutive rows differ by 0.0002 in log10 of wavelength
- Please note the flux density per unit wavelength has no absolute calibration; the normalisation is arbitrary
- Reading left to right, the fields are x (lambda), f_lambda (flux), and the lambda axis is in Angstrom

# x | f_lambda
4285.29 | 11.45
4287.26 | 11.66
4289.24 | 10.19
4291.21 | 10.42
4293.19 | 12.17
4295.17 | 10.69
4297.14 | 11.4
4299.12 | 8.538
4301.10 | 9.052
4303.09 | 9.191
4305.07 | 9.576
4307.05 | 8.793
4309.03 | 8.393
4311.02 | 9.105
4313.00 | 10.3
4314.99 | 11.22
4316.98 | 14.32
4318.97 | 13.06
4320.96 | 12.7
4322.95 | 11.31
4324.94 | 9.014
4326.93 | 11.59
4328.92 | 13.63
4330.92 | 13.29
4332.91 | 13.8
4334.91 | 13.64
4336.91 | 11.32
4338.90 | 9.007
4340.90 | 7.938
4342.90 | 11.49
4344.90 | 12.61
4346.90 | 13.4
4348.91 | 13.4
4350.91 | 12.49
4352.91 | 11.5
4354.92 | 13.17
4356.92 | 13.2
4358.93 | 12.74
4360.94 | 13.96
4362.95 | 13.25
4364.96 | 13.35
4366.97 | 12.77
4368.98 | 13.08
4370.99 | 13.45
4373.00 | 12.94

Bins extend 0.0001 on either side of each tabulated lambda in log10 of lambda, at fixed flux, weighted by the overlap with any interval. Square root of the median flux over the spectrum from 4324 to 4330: 3.4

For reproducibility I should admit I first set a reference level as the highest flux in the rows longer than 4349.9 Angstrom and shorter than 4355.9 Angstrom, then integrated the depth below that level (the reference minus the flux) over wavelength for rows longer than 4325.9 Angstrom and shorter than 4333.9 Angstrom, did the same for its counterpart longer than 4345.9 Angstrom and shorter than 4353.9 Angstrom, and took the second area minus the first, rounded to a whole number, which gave 3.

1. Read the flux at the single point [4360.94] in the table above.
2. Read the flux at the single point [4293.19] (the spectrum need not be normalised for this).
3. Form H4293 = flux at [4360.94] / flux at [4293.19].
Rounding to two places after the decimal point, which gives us 1.15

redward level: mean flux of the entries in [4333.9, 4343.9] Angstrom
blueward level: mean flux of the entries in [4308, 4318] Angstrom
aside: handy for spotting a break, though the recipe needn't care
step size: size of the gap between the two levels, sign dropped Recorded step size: 0.0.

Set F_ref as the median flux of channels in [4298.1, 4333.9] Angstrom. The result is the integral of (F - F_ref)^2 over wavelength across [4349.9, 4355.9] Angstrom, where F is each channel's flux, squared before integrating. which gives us 18.7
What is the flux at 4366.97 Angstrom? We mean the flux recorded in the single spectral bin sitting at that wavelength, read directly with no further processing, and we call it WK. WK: 12.77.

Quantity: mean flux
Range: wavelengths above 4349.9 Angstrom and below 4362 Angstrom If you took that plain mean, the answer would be 12.8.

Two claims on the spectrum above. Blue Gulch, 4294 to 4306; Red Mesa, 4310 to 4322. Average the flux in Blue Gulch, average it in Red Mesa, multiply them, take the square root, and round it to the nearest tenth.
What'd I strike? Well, 10.7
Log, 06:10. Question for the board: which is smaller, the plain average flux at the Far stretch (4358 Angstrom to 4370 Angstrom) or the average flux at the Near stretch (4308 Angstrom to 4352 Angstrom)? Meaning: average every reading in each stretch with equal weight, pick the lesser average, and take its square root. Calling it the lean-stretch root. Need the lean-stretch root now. 3.42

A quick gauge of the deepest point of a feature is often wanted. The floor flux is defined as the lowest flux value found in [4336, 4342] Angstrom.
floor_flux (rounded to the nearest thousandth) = 7.938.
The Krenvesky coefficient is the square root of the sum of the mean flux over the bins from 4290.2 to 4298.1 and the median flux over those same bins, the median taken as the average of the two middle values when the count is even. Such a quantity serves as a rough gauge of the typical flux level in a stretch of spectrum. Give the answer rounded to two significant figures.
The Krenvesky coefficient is 4.7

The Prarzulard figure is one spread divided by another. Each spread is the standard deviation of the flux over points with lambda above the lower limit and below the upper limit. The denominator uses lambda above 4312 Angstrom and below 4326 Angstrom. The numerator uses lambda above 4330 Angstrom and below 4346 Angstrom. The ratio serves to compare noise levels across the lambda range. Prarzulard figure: 1.2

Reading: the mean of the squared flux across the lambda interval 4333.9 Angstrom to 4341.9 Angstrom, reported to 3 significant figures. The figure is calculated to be 115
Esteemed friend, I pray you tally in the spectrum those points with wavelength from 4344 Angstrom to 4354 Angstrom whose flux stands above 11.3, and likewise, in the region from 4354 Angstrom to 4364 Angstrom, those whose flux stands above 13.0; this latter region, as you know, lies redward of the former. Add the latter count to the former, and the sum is 9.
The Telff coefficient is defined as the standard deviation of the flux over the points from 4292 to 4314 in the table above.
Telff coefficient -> 1.2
